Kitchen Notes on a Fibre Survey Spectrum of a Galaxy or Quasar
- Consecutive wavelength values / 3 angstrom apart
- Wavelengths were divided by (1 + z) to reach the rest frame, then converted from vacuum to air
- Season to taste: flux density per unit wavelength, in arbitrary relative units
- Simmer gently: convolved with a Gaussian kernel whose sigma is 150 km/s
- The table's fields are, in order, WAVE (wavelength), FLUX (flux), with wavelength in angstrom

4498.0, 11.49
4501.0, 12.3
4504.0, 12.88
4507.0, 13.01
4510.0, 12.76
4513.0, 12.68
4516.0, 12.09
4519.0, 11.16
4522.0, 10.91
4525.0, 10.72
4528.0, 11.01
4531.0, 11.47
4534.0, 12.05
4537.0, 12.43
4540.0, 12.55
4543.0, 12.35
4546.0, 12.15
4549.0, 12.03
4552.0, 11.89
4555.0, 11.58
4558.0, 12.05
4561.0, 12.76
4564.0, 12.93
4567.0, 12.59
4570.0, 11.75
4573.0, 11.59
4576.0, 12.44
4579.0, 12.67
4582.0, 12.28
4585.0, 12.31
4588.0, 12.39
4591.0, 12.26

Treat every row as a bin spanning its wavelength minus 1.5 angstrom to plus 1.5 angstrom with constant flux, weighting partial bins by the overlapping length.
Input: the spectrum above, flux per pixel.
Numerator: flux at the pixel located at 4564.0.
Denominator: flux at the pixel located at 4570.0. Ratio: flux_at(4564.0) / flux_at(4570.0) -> 1.10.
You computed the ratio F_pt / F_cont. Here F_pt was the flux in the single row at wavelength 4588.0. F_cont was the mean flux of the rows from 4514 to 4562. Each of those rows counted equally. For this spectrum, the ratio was 1.048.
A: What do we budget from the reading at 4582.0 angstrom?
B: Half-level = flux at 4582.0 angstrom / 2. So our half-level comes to 6.14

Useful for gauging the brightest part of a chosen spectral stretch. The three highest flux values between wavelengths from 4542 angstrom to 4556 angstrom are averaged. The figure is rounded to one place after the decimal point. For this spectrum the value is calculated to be 12.2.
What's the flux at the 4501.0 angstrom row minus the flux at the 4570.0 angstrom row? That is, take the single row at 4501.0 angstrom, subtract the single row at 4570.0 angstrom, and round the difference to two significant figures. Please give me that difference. 0.55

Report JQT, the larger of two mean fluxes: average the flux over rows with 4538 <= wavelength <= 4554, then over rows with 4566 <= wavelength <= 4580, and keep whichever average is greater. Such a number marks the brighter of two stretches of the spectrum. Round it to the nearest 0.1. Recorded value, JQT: 12.2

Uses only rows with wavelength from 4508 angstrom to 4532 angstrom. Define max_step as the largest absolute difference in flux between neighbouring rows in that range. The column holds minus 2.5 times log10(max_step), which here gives 0.1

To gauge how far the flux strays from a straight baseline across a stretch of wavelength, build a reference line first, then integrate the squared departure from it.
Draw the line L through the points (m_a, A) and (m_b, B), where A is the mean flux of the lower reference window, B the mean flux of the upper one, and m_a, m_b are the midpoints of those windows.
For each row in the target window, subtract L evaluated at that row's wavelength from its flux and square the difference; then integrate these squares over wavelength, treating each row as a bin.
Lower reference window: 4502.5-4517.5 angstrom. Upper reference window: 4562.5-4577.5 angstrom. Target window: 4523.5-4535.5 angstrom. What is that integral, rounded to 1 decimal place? 21.6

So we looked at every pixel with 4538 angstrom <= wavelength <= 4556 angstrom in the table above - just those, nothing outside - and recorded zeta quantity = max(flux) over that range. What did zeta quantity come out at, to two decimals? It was 12.55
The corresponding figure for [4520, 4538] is 12.43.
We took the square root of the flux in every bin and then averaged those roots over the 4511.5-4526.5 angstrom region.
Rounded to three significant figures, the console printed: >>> 3.39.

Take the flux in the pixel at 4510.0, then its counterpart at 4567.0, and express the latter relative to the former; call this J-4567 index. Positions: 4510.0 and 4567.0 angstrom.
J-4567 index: 0.99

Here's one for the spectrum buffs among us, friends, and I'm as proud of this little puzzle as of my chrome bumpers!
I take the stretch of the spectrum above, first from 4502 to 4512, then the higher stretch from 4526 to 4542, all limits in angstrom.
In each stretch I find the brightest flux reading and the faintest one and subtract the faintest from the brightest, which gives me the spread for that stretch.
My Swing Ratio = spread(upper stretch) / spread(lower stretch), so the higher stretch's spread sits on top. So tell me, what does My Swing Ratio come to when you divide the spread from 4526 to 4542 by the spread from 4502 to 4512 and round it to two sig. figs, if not 6.2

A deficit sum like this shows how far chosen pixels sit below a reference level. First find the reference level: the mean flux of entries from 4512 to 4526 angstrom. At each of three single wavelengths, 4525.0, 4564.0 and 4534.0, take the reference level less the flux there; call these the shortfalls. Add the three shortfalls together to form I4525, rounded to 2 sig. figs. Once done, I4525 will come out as -1.2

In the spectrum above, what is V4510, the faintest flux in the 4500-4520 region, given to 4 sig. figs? 11.16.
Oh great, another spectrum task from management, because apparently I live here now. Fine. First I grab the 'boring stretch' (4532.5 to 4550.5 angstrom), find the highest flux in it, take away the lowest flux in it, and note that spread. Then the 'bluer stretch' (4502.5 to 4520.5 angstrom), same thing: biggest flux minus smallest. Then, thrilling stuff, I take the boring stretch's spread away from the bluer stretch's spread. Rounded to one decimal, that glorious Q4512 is 1.3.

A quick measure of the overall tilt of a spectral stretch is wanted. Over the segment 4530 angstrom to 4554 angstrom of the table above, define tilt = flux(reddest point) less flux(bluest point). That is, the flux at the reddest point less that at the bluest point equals 0.42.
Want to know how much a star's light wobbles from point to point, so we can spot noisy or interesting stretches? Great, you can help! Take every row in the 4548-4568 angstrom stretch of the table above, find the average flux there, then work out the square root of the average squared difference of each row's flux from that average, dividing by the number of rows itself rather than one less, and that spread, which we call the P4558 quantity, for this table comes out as 0.46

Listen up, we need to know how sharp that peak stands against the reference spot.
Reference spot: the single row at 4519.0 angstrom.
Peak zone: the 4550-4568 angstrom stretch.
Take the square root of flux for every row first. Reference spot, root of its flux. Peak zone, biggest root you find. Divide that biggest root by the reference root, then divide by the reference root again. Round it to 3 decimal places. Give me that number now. 0.322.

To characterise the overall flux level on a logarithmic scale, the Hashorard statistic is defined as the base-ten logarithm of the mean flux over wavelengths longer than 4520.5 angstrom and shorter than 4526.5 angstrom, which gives 1.034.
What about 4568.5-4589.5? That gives 1.087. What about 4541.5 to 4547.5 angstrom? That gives 1.088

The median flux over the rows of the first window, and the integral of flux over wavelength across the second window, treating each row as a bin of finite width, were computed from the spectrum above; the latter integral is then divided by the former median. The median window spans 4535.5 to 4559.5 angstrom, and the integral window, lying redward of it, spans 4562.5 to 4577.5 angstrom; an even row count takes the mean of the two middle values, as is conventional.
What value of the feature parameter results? 15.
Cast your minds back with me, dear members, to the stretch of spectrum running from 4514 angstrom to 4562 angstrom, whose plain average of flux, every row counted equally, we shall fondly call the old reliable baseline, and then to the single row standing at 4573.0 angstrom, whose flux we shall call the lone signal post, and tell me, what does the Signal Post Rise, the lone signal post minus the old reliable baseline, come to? -0.2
